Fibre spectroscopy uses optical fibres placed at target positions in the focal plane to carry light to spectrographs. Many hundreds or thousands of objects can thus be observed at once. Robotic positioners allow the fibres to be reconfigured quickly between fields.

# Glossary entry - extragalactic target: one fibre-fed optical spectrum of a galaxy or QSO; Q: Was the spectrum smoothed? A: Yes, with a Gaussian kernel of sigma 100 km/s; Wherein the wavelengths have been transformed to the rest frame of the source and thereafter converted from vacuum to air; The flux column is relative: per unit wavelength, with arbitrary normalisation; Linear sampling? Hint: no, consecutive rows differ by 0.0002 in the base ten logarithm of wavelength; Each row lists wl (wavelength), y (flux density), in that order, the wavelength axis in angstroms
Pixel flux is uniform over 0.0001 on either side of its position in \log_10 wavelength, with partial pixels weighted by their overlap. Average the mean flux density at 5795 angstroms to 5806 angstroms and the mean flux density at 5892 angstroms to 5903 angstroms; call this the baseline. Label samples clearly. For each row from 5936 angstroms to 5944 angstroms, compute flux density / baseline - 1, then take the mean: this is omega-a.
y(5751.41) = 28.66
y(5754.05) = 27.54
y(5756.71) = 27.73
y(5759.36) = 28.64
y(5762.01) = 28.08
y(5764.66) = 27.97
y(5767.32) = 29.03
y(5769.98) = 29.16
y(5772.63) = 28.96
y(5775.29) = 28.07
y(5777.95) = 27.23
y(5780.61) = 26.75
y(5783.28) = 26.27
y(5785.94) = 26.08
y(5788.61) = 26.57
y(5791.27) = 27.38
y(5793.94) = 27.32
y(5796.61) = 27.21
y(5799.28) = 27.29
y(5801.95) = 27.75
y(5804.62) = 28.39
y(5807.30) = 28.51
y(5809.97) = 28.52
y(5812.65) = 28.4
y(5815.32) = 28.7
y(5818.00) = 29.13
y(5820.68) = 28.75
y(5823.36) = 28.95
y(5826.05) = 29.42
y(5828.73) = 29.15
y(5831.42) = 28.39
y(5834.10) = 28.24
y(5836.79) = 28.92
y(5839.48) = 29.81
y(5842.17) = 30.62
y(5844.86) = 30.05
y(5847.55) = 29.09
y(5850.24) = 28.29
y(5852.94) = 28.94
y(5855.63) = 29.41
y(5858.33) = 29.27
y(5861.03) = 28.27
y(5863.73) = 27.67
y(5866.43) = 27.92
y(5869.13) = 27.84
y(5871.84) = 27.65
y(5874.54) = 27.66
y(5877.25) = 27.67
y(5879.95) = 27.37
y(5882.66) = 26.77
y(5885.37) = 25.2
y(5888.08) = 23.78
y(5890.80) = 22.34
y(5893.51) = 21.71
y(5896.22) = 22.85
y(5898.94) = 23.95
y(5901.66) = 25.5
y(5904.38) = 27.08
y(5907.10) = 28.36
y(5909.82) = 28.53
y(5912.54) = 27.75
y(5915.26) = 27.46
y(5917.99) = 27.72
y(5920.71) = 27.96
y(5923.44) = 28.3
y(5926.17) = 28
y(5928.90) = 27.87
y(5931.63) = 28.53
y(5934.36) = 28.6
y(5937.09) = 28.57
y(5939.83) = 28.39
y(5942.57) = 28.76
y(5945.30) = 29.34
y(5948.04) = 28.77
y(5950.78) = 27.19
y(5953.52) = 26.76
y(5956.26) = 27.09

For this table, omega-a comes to 0.12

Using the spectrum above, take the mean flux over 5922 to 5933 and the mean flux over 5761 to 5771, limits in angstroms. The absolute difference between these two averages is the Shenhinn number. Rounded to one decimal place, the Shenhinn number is 0.4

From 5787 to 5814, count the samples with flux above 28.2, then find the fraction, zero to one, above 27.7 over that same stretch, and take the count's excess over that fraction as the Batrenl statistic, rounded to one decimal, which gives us 3.5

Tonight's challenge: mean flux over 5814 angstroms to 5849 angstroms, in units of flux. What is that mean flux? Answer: 29.2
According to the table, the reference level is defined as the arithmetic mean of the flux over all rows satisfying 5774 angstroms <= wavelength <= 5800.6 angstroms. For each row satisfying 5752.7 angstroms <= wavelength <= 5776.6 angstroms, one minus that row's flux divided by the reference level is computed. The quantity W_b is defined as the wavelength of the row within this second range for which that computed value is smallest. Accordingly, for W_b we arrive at 5769.98 angstroms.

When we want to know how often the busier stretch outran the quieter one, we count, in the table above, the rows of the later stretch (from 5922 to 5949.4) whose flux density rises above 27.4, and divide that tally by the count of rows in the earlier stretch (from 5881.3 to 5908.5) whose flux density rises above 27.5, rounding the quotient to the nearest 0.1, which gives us 10.0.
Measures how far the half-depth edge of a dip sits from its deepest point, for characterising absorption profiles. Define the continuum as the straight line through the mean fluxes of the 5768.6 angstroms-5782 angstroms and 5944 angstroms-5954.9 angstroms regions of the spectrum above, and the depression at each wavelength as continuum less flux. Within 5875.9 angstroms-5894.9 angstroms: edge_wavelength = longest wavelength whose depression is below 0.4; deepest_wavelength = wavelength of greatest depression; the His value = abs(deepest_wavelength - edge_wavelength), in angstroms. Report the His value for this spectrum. 16.3 angstroms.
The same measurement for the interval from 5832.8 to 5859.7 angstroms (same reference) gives 24.2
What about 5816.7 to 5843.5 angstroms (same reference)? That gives 8.1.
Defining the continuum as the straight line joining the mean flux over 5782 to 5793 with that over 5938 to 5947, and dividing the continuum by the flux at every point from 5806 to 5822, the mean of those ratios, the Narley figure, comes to 0.94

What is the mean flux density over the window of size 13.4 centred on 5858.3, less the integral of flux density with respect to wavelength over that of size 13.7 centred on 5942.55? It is -365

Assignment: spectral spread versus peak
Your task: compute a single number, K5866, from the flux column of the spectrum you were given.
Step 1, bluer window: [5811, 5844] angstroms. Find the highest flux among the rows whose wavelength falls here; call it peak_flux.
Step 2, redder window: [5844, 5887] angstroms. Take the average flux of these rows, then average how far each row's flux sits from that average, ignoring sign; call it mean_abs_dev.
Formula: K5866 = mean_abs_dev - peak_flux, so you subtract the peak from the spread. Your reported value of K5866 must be -29.8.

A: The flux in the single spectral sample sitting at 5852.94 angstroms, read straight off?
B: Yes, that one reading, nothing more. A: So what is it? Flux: 28.94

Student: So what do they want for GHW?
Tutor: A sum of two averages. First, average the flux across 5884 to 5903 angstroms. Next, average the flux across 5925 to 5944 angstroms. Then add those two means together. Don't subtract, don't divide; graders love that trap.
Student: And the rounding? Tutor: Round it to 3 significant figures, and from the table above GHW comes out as 52.0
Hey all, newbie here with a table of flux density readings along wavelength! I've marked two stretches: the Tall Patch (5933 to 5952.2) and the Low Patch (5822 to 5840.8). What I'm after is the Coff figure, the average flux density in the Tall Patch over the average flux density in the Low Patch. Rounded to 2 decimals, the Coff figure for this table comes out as 0.98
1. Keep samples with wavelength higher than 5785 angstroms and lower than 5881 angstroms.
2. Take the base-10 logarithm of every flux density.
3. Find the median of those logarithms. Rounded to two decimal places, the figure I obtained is 1.45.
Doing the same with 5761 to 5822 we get 1.45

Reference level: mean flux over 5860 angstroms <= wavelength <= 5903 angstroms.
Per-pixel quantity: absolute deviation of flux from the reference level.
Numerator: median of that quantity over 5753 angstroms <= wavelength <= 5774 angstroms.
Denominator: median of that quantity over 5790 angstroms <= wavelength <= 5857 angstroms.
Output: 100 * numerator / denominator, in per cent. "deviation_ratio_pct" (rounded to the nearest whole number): 88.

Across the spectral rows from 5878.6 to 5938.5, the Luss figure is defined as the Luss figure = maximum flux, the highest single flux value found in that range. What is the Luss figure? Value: 28.6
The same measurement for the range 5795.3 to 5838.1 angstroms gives 29.42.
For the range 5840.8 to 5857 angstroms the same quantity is 30.62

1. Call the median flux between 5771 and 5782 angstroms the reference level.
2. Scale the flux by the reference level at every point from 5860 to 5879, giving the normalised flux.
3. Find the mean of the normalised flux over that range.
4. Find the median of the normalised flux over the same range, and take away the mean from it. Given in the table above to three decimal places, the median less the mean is -0.005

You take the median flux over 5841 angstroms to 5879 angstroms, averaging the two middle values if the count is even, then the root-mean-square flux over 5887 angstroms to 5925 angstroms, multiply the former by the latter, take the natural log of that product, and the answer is 6.60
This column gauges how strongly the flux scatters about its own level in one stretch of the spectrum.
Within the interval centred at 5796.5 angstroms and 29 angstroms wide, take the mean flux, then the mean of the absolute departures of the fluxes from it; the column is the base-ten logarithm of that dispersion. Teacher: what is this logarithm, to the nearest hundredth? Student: -0.18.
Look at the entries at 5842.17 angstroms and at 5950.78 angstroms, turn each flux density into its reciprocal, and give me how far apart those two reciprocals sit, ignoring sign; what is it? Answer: 0.0041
